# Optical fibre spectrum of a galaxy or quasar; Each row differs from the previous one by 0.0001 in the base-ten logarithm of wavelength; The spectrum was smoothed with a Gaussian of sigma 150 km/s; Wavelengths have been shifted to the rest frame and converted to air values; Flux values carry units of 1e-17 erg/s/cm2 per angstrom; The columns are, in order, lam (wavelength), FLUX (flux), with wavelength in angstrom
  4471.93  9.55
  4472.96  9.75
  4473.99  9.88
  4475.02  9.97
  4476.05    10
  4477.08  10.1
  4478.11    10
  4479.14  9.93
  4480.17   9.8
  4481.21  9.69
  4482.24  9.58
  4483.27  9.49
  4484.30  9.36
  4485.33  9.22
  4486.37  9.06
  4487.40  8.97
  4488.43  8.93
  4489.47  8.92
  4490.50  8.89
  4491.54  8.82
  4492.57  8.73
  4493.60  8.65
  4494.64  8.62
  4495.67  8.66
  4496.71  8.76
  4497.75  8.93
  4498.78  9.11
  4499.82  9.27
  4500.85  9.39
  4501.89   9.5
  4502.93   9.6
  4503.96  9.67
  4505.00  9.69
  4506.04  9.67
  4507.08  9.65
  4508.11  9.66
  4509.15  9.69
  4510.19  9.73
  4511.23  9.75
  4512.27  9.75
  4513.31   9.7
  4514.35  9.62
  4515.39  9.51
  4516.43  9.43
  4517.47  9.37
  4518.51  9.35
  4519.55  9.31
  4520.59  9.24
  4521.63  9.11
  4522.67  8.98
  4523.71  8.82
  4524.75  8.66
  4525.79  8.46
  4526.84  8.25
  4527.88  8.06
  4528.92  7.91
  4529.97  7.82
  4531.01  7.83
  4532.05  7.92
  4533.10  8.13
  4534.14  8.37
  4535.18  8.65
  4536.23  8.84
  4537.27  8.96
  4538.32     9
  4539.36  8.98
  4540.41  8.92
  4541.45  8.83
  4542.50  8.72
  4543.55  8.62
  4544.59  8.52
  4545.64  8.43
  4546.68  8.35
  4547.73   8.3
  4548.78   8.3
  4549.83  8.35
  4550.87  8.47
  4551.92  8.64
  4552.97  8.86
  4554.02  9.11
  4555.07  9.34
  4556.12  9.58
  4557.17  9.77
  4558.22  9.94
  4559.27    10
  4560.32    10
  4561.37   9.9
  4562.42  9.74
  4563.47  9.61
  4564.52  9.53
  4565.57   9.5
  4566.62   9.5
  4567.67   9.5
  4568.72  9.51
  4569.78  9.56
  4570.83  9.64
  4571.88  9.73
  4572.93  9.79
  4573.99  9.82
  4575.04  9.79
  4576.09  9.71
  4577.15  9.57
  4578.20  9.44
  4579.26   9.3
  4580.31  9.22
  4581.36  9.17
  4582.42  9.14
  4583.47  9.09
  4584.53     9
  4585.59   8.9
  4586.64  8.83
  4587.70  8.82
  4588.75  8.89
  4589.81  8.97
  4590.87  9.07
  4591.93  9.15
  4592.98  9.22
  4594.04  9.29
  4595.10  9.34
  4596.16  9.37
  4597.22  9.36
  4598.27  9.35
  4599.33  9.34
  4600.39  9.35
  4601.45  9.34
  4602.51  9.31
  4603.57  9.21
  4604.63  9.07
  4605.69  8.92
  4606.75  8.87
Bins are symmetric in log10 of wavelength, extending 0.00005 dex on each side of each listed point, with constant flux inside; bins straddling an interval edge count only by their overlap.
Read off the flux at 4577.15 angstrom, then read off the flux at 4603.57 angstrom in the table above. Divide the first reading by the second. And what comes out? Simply 1.04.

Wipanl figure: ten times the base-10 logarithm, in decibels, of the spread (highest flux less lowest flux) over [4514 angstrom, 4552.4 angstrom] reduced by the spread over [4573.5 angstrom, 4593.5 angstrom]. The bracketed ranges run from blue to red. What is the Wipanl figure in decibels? -0.97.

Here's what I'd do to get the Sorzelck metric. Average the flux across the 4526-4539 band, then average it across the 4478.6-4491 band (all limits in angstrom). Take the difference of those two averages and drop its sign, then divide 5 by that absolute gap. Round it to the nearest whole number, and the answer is 5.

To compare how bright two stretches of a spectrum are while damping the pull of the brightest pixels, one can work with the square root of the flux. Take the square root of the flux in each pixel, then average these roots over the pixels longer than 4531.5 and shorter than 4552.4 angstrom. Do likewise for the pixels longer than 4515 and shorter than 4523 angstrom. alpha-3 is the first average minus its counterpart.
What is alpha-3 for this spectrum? -0.12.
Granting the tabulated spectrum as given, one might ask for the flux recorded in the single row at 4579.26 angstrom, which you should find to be 9.3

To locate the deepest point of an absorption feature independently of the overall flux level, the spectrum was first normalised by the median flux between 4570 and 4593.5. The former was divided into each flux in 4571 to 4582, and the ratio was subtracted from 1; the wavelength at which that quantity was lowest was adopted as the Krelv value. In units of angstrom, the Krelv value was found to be 4573.99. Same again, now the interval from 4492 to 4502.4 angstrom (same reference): 4501.89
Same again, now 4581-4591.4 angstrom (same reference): 4581.36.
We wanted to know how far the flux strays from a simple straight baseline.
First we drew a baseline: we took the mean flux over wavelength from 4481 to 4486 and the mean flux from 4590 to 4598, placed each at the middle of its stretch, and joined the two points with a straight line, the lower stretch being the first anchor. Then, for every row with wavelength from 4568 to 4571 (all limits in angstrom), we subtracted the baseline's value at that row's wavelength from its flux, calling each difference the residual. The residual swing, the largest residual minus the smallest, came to 0.13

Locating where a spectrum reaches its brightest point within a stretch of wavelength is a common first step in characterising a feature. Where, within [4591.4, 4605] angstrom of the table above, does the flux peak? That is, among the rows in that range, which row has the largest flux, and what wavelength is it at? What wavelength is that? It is 4596.16 angstrom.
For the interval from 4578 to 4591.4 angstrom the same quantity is 4578.20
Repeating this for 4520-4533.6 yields 4520.59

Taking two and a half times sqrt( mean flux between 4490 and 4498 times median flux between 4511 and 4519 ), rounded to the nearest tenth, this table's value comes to 22.9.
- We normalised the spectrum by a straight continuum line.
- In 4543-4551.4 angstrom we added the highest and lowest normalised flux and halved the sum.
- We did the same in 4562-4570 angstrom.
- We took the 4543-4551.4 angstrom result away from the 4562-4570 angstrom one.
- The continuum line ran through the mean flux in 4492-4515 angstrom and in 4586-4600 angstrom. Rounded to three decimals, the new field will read 0.130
